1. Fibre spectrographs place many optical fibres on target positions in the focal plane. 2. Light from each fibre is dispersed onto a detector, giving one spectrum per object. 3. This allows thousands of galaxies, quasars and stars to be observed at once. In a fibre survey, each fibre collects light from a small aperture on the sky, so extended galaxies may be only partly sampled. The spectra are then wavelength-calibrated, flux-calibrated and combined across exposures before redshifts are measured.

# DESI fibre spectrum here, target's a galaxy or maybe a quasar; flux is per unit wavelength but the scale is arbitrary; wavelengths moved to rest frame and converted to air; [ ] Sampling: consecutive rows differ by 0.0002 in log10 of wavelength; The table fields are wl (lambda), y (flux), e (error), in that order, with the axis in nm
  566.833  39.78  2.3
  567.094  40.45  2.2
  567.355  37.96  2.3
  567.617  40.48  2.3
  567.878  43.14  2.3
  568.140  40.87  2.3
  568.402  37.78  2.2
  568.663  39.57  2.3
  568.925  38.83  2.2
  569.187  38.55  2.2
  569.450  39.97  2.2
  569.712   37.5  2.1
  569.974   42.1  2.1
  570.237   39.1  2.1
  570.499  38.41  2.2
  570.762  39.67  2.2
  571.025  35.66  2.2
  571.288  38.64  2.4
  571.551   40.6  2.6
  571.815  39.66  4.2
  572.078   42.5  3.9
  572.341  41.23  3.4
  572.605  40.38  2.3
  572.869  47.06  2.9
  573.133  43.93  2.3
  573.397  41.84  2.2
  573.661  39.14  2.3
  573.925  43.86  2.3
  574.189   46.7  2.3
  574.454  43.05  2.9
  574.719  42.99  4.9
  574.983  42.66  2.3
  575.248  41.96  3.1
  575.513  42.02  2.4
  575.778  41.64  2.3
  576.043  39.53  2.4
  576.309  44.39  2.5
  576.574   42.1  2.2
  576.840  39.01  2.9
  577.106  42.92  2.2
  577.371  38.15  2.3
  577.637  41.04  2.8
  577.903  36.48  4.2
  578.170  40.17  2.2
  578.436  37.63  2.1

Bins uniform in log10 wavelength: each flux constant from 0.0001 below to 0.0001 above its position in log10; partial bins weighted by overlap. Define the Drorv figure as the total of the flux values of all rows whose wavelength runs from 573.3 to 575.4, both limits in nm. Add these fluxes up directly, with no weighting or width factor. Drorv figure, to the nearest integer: 342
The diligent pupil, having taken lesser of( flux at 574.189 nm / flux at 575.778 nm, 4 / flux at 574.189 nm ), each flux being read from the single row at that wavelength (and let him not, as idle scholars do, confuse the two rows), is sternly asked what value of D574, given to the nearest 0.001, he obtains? 0.086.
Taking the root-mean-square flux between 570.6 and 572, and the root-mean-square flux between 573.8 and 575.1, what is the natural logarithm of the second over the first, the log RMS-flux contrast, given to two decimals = 0.12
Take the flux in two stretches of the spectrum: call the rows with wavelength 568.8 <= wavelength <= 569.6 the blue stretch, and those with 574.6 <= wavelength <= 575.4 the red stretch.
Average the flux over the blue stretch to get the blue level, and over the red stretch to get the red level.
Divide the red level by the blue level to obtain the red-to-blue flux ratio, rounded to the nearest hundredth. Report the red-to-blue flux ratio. 1.09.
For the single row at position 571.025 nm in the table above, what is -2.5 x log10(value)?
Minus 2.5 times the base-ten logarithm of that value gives -3.88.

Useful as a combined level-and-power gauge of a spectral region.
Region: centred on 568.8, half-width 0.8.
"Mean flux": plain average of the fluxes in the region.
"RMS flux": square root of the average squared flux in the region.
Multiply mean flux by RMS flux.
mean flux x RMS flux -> 1542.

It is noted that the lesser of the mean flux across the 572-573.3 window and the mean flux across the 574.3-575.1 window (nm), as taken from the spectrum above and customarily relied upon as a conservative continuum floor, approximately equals 43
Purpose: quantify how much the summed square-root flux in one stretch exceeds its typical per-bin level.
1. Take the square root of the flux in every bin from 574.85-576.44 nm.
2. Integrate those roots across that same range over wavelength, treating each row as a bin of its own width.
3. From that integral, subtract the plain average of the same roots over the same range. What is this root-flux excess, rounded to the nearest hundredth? 3.83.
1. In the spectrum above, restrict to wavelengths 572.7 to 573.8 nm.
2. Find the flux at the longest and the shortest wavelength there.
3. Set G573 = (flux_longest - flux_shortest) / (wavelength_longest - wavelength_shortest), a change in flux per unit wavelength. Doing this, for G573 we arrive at -10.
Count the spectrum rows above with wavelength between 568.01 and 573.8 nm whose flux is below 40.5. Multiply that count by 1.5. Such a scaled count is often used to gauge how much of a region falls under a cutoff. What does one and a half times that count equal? 21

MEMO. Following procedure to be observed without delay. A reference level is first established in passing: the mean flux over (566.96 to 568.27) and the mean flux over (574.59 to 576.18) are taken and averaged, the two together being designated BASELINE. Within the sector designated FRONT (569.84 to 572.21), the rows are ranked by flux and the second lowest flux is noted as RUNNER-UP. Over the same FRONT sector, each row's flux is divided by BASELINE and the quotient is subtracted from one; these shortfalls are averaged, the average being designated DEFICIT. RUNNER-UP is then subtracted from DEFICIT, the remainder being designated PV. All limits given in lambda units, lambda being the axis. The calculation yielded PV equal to -38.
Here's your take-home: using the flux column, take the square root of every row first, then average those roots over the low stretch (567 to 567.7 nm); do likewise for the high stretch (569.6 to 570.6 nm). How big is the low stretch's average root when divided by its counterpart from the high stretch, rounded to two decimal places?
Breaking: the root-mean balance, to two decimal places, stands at 1.00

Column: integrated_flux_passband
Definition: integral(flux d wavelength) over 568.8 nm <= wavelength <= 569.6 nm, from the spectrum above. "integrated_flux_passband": 31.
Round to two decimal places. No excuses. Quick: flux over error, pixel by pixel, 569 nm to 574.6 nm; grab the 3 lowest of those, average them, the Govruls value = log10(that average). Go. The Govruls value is 1.03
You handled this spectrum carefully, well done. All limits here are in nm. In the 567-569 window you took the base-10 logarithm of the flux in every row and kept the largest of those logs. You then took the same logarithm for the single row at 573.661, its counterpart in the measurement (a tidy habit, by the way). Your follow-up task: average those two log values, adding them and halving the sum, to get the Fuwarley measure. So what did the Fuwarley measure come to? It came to 1.61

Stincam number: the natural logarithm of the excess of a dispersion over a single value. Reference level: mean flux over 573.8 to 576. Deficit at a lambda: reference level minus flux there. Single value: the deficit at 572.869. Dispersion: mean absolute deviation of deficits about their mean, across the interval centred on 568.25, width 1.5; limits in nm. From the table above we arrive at 1.7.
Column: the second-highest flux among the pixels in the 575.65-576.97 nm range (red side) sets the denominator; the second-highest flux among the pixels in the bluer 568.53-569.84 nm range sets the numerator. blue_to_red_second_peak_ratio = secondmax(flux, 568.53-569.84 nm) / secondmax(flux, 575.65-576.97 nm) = 0.94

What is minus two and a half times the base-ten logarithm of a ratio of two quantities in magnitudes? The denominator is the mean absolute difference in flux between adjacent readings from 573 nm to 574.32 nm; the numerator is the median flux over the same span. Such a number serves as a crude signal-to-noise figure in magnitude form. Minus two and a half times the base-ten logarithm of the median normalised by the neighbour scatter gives -2.88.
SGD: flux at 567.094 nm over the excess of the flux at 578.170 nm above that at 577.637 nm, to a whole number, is -46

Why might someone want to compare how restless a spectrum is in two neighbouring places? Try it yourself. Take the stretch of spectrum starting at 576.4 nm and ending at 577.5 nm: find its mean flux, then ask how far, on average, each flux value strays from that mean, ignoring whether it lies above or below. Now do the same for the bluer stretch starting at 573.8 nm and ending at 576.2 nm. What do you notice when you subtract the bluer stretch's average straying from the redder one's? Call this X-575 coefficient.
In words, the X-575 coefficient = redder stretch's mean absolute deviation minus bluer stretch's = 0.7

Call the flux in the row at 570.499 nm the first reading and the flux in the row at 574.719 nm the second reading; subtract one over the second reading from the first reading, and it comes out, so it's 38.4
